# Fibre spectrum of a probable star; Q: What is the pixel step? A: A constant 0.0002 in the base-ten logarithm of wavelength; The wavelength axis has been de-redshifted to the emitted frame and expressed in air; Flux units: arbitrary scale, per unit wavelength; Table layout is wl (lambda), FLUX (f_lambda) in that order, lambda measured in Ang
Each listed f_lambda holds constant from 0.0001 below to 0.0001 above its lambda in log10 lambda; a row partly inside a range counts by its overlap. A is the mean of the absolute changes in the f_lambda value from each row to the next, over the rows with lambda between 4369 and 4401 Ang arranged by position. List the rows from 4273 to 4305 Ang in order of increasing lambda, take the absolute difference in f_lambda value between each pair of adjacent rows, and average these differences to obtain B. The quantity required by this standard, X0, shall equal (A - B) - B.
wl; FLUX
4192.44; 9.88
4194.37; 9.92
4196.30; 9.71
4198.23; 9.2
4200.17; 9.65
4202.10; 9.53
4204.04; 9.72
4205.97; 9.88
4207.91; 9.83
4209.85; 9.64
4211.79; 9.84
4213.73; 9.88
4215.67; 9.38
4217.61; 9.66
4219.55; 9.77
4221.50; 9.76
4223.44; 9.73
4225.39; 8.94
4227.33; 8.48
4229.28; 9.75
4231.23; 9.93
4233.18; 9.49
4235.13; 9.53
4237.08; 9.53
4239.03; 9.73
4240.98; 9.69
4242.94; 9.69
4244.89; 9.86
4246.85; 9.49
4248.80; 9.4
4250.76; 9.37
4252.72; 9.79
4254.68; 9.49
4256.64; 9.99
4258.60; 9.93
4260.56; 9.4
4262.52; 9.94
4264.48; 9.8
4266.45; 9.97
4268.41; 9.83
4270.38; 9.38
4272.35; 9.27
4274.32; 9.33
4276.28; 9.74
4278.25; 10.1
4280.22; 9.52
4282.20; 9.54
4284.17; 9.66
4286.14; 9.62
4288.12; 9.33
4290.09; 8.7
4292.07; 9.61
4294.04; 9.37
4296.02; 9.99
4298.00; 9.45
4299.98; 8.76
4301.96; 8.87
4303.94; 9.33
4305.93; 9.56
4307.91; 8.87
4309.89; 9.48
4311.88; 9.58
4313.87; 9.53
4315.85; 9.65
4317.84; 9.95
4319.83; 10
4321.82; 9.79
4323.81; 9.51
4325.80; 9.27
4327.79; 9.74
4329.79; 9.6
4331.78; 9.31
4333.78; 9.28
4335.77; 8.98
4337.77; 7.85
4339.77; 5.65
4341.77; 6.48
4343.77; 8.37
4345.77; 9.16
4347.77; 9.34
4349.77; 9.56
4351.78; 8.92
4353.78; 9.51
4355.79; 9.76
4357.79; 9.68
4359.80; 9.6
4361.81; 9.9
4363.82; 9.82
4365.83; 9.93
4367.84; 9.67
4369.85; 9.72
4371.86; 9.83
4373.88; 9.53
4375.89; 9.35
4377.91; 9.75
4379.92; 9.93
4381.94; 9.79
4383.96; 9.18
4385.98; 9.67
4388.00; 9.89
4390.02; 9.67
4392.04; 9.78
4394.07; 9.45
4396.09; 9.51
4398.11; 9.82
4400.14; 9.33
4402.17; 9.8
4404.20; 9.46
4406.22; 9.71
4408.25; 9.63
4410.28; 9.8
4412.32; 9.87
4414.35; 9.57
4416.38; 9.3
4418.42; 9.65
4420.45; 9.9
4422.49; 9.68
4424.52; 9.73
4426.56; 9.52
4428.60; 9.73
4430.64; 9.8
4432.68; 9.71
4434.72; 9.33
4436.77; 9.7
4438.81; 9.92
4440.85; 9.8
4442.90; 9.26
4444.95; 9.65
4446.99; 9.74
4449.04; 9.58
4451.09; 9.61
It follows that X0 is -0.53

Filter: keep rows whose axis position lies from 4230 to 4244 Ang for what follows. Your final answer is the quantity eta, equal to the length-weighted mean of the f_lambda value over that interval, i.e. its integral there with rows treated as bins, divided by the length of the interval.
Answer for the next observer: 9.66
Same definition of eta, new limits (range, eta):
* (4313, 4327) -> 9.68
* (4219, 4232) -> 9.46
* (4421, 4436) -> 9.65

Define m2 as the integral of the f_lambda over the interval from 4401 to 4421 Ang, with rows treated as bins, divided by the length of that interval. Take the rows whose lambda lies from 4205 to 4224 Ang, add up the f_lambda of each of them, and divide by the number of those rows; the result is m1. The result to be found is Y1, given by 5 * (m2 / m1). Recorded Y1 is 4.96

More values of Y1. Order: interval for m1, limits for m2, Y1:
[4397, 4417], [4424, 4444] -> 5.01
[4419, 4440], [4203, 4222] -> 5.02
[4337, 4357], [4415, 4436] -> 5.69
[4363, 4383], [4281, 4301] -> 4.83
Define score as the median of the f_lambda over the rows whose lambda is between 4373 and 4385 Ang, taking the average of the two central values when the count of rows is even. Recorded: 9.64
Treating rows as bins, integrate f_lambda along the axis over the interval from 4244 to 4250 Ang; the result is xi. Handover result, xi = 57.4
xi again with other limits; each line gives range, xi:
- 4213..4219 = 57.9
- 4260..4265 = 48.7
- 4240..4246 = 58.4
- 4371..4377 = 57.3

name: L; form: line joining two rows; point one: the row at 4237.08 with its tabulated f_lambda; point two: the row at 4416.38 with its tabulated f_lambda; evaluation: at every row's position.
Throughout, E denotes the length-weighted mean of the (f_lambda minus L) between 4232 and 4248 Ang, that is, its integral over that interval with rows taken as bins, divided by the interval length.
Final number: 0.10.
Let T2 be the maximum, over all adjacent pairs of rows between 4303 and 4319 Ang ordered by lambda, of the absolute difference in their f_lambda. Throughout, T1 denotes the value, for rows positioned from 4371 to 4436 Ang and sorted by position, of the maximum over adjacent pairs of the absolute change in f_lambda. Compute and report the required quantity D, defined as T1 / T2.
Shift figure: 0.9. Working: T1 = 0.6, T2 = 0.7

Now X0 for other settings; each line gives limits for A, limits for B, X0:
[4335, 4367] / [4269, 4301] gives -0.12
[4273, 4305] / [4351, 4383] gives -0.01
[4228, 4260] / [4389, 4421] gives -0.32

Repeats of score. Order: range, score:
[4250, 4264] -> 9.79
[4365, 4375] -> 9.72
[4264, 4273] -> 9.80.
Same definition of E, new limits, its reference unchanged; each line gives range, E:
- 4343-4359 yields -0.08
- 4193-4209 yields 0.11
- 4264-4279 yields 0.18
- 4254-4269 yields 0.30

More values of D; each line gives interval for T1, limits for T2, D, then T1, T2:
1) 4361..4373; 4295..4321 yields 0.4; 0.3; 0.7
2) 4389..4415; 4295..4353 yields 0.2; 0.5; 2.2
